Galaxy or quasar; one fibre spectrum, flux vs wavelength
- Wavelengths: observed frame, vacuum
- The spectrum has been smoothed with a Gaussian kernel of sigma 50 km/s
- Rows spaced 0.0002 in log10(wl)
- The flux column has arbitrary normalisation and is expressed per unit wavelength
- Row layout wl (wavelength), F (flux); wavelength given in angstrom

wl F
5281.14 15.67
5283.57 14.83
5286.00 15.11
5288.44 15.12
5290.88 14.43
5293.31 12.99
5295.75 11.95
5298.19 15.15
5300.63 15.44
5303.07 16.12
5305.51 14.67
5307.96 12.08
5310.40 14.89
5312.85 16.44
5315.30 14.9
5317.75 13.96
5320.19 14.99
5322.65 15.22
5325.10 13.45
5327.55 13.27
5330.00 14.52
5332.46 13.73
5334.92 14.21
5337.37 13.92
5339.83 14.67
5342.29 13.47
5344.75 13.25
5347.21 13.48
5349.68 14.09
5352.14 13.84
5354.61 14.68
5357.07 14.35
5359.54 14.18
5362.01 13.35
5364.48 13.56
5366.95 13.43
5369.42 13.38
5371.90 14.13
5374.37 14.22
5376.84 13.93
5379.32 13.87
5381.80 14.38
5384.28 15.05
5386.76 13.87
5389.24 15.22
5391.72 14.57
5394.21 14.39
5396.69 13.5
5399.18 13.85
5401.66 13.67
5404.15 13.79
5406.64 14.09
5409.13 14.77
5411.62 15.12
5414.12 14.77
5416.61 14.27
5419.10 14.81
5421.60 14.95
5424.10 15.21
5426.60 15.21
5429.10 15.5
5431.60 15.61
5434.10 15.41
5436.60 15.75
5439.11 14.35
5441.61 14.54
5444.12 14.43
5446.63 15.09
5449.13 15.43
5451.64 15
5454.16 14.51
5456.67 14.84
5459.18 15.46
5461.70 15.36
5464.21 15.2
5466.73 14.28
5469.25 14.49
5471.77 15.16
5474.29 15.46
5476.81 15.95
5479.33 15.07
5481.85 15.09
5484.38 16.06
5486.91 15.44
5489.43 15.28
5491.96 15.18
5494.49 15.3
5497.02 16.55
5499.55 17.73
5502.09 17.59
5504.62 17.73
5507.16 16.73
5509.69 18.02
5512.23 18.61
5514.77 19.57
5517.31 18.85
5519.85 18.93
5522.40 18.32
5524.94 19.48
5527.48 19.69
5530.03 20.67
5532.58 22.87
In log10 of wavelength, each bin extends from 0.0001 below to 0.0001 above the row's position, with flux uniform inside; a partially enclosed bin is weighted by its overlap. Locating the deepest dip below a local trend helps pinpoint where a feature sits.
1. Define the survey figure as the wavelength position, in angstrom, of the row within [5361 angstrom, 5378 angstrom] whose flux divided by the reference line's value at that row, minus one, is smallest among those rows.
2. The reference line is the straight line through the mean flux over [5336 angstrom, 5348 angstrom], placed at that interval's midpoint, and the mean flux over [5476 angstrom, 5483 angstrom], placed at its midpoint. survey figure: 5369.42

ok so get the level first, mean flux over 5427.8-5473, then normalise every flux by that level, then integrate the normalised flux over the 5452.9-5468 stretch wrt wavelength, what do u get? 15.0 angstrom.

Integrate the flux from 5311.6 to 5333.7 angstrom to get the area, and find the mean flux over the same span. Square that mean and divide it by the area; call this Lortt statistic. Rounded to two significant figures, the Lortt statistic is 0.66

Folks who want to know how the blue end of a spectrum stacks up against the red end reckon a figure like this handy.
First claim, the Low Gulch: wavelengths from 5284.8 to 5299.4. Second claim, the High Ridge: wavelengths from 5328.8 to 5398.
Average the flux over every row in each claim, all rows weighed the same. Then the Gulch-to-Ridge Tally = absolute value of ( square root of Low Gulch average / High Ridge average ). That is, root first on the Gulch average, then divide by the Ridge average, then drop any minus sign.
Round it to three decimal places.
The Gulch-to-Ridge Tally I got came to 0.268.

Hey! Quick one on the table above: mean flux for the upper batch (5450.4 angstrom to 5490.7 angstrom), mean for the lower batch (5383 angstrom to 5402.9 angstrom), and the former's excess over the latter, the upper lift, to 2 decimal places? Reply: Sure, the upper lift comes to 0.90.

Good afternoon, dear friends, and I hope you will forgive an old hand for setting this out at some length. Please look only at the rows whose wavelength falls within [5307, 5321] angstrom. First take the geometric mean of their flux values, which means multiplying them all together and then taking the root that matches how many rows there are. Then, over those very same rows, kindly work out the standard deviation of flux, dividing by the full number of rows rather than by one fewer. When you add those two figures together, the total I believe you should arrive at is 15.8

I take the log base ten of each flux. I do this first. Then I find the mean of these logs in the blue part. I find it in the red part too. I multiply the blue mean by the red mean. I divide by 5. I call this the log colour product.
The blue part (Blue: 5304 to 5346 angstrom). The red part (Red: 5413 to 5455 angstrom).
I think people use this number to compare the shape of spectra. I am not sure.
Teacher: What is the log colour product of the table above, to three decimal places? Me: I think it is 0.271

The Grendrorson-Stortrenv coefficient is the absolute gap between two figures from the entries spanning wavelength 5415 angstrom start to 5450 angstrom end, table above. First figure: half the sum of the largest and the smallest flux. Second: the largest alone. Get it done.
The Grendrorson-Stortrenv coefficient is 0.74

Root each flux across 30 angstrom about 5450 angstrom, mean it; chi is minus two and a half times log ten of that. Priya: -1.47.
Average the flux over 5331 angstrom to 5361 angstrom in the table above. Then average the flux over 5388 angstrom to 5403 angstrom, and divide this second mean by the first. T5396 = 1.02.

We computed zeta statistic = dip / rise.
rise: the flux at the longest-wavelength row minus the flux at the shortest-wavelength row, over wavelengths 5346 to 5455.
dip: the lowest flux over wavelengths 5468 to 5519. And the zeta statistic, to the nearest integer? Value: 14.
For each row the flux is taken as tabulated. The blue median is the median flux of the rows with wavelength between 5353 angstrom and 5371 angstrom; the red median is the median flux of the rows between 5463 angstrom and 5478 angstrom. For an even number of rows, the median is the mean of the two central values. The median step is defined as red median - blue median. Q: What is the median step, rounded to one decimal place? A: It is 1.6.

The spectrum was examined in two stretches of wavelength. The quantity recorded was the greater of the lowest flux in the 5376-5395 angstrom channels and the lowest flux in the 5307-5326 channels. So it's 13.9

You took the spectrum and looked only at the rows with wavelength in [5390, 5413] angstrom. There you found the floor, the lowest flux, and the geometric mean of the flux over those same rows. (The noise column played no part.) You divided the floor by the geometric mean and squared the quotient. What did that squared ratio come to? 0.91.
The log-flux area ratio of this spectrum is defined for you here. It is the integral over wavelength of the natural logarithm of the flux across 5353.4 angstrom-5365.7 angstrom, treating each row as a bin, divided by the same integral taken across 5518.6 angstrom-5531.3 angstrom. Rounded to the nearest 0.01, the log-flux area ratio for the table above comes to 0.86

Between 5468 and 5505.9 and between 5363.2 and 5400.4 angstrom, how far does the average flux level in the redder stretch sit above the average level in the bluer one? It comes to 1.8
